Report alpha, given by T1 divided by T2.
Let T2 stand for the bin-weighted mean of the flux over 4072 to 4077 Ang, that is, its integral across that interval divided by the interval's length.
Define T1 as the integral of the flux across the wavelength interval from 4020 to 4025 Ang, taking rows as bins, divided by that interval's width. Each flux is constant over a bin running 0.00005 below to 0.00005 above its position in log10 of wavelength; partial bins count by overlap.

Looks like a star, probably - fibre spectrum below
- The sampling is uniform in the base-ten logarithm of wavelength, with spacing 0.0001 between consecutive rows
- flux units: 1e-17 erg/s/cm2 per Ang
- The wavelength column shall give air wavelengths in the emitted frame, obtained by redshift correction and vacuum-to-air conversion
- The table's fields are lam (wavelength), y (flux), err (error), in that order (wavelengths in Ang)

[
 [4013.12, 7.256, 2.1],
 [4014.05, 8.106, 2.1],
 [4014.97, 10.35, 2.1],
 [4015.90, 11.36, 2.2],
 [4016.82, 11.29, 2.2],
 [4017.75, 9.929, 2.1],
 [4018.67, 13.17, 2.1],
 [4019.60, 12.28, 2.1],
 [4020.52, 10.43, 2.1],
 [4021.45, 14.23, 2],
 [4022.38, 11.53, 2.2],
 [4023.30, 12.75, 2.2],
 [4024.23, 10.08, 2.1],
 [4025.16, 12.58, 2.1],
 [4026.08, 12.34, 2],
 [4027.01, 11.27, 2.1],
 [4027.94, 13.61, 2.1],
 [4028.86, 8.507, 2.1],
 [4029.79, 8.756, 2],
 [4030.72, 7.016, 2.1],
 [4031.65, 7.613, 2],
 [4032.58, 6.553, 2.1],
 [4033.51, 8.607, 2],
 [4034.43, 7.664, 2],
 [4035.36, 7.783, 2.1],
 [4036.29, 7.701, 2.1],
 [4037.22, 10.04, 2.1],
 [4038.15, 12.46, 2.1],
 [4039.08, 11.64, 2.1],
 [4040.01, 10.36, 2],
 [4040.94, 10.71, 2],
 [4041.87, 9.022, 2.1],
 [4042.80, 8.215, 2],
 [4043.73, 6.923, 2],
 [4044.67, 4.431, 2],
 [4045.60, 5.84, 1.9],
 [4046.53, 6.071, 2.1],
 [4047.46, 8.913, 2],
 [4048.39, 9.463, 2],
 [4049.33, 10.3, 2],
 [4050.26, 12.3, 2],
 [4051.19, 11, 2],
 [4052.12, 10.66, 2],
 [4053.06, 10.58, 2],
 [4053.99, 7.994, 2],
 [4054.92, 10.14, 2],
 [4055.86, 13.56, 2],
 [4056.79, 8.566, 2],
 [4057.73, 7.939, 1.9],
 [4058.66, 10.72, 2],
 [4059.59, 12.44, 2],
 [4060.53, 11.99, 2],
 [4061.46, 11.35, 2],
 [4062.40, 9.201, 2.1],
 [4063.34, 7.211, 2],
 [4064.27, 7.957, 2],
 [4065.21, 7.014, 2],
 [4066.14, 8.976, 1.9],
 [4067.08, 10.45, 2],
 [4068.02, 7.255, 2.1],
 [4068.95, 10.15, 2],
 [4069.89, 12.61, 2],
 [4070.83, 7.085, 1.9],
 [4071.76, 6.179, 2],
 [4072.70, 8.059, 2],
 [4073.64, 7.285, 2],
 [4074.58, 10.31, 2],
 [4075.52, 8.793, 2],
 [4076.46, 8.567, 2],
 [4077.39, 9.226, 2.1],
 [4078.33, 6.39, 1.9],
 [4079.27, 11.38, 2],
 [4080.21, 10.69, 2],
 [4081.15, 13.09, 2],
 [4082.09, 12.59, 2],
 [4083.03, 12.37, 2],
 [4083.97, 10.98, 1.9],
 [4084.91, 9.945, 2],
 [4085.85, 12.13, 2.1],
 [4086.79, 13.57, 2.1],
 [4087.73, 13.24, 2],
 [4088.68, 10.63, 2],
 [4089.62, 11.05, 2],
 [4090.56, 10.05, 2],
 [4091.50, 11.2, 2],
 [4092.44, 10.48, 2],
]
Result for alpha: 1.39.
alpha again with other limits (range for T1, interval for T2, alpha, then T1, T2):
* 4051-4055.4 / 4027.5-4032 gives 1.10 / 10.0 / 9.1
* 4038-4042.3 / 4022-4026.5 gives 0.90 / 10.7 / 11.9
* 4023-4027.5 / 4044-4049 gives 1.68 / 11.8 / 7.0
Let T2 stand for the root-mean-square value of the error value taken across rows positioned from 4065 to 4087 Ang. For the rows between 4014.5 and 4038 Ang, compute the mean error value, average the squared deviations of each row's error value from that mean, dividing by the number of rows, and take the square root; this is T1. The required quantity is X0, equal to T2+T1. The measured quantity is 2.06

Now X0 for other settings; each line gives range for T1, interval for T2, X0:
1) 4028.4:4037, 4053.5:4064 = 2.05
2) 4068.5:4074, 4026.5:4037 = 2.10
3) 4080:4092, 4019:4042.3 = 2.12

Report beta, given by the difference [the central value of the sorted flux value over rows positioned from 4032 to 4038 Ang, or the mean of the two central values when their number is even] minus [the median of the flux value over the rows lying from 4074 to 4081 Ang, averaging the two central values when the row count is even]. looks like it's -1.5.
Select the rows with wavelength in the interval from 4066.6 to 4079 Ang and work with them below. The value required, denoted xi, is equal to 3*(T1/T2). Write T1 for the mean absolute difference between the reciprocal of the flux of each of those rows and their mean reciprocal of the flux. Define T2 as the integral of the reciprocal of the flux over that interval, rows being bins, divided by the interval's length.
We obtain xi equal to 0.52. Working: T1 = 0.021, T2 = 0.120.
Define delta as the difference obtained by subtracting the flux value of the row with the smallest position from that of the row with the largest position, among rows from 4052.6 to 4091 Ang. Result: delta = -1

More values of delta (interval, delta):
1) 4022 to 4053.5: -1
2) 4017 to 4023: 2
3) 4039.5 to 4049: -1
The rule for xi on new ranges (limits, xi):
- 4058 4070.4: 0.55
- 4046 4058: 0.49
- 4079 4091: 0.27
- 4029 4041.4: 0.49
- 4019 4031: 0.52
